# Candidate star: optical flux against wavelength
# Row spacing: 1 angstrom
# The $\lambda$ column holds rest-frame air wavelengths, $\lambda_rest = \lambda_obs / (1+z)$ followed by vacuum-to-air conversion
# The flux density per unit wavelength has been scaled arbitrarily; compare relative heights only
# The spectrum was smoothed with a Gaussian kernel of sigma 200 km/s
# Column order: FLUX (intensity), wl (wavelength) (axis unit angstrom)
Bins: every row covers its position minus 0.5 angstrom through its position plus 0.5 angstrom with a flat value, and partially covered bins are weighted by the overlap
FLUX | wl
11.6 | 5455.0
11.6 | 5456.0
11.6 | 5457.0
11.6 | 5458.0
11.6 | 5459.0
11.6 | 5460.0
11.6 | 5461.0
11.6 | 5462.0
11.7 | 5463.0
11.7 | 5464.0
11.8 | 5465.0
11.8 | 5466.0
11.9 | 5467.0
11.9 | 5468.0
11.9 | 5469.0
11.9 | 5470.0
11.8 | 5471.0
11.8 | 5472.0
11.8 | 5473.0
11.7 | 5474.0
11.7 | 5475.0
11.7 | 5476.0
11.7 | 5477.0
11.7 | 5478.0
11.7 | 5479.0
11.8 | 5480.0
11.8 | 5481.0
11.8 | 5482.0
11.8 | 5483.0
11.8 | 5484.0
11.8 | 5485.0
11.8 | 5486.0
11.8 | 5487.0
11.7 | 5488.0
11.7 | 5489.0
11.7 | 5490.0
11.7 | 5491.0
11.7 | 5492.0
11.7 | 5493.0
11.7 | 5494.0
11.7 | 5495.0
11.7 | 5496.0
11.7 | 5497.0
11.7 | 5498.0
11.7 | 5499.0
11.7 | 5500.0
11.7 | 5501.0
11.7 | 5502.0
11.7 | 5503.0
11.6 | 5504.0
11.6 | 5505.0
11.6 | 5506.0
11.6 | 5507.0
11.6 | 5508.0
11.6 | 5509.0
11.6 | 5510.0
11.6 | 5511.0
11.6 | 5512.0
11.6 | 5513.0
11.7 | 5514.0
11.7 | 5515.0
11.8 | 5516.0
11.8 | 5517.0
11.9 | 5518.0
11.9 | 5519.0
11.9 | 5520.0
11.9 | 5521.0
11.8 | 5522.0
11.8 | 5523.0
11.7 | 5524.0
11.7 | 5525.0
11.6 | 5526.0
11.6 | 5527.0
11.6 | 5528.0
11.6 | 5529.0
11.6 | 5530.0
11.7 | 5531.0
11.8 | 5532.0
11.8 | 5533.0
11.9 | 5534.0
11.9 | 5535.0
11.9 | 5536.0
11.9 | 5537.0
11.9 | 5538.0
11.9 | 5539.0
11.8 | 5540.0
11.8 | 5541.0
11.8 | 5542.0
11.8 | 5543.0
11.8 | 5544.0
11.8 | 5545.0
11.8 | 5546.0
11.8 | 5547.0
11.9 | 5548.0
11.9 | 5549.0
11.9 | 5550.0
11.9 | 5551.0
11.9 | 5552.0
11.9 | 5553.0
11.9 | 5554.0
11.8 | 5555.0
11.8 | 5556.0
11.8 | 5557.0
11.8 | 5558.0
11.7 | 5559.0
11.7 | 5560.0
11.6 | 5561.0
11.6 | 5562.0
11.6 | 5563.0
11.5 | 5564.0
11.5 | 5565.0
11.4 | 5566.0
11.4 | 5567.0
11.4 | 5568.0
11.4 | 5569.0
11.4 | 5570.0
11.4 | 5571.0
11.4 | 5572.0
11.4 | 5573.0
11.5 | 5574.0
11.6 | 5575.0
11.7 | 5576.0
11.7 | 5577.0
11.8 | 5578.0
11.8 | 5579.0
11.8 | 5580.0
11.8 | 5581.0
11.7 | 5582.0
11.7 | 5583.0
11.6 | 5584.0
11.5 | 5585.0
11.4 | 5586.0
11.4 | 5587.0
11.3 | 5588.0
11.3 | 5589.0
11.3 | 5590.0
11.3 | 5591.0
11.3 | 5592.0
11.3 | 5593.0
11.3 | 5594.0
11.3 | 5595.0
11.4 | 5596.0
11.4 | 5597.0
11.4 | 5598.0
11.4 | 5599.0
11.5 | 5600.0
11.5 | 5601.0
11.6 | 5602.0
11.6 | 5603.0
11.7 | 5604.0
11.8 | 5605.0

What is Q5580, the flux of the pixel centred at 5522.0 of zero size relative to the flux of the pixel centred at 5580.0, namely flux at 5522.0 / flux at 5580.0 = 1.00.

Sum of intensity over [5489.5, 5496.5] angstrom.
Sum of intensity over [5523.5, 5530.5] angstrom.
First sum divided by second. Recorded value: 1.01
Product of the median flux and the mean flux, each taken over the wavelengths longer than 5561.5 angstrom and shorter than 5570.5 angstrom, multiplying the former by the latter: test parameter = 131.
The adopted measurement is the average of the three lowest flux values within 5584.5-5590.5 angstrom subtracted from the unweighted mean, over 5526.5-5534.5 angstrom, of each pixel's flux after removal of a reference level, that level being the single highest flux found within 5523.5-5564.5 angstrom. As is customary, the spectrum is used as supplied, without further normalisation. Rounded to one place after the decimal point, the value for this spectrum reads -11.5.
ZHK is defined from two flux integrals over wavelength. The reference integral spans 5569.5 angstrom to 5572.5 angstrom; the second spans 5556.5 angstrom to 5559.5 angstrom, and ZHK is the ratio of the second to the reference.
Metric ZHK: 1.03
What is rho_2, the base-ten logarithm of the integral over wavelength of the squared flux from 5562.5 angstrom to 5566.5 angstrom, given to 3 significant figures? 2.72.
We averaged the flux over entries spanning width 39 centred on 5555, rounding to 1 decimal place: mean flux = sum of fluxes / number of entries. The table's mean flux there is 11.7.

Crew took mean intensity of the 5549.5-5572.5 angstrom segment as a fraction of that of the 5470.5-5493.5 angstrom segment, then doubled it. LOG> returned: 1.98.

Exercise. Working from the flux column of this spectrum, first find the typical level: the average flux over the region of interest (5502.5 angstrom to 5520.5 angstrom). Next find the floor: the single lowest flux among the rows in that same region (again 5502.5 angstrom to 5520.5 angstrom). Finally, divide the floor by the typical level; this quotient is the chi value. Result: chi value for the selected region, 0.992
